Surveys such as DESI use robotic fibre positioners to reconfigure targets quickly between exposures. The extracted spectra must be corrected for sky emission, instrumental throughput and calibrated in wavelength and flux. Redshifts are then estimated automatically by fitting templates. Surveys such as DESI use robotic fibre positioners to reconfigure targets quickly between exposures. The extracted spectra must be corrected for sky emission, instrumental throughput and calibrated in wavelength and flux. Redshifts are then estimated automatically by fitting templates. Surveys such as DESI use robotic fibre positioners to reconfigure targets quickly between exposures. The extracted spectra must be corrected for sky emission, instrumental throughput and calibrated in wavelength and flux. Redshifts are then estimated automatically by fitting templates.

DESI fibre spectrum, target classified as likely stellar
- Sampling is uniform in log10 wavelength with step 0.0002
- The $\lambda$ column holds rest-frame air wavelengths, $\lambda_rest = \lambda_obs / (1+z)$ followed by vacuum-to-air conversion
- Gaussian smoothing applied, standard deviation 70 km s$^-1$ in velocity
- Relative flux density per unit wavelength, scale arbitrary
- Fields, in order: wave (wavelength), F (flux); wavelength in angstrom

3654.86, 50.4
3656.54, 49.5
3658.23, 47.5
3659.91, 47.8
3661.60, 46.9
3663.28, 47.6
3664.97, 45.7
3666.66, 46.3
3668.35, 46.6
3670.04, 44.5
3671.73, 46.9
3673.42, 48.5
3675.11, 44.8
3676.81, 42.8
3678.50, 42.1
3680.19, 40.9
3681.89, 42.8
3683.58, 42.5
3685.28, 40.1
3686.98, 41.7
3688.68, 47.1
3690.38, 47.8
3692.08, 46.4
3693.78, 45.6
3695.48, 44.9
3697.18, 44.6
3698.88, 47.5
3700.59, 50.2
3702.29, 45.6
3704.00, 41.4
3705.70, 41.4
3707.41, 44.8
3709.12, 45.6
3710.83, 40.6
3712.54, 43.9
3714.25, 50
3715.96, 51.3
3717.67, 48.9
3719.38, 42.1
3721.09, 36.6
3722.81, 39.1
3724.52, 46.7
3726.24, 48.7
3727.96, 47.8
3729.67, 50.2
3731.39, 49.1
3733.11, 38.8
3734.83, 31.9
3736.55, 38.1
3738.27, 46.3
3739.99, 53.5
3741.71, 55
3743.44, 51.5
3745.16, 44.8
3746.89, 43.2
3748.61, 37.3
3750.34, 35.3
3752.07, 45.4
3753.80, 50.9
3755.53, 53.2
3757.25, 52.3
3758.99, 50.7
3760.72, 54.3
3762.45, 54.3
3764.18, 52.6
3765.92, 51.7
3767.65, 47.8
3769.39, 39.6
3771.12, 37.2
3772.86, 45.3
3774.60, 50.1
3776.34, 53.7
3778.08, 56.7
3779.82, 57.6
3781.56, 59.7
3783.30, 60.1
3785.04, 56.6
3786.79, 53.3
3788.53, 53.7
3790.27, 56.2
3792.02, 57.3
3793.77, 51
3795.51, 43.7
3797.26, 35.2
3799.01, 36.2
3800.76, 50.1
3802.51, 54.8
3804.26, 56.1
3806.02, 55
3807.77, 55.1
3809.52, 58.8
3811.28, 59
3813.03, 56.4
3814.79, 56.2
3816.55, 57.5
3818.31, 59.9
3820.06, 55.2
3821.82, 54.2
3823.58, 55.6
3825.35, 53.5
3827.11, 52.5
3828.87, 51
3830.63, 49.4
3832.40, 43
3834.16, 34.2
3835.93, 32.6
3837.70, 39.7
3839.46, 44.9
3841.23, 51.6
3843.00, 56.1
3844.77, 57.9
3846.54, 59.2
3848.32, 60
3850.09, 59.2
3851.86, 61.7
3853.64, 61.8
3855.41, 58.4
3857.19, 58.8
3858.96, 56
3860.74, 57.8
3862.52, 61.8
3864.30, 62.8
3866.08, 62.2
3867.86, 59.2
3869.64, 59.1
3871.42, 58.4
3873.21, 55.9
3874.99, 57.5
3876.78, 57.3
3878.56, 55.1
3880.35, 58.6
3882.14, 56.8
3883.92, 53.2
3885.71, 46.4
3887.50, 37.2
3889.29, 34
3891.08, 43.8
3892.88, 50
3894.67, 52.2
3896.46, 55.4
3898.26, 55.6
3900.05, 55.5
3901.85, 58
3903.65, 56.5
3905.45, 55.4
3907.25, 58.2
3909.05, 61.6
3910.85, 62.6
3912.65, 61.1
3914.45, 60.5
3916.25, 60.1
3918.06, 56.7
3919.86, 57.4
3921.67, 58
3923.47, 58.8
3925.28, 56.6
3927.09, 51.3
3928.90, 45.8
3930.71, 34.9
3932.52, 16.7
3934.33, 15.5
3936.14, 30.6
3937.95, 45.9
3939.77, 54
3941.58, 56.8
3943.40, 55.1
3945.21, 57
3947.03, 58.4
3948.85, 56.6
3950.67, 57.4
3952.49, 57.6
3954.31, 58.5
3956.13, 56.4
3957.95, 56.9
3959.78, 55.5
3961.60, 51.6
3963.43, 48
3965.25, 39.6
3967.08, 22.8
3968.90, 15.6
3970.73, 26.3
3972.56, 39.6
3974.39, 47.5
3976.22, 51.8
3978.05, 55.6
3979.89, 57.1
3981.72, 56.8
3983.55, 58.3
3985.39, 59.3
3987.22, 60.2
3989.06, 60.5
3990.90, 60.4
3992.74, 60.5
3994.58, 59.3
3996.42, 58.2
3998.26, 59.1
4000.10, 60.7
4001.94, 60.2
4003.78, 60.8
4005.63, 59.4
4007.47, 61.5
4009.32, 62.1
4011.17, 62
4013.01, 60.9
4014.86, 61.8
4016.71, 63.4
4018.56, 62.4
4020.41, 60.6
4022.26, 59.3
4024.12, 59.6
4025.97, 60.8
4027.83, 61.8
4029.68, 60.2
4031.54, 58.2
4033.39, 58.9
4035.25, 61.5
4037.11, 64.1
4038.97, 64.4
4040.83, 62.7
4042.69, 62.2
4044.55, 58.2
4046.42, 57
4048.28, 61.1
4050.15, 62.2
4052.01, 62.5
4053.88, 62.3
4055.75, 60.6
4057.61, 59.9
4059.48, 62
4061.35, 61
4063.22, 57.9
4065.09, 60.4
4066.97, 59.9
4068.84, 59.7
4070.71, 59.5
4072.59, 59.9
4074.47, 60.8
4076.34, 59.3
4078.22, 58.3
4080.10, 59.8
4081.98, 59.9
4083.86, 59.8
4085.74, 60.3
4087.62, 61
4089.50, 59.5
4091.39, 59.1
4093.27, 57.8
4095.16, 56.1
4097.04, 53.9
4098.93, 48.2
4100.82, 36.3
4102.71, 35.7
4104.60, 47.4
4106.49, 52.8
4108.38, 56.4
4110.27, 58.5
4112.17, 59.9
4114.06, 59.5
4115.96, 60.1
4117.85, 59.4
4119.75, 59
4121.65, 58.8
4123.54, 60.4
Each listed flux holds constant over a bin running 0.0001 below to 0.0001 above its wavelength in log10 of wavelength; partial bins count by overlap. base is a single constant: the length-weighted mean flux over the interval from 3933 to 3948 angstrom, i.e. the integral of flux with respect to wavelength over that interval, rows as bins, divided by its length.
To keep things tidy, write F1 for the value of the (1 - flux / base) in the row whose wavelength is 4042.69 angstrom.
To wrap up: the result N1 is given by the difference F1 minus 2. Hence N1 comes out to -2.36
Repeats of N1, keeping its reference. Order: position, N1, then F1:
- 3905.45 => -2.21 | -0.21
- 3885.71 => -2.01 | -0.01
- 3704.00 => -1.90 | 0.10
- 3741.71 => -2.20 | -0.20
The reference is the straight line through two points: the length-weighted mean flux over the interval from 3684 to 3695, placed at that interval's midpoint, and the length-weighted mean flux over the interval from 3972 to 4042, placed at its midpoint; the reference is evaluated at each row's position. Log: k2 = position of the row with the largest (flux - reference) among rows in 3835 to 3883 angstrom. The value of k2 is 3864.30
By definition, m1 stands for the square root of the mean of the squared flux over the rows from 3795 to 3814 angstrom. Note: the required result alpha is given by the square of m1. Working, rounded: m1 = 52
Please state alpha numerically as 2664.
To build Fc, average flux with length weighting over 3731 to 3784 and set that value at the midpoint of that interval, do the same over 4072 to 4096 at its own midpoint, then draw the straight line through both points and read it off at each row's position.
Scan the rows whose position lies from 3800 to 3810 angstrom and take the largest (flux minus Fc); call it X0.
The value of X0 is 9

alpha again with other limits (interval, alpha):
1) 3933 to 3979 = 2378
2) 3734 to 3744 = 2192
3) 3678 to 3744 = 2044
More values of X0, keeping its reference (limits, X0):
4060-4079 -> 2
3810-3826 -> 10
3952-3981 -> 4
